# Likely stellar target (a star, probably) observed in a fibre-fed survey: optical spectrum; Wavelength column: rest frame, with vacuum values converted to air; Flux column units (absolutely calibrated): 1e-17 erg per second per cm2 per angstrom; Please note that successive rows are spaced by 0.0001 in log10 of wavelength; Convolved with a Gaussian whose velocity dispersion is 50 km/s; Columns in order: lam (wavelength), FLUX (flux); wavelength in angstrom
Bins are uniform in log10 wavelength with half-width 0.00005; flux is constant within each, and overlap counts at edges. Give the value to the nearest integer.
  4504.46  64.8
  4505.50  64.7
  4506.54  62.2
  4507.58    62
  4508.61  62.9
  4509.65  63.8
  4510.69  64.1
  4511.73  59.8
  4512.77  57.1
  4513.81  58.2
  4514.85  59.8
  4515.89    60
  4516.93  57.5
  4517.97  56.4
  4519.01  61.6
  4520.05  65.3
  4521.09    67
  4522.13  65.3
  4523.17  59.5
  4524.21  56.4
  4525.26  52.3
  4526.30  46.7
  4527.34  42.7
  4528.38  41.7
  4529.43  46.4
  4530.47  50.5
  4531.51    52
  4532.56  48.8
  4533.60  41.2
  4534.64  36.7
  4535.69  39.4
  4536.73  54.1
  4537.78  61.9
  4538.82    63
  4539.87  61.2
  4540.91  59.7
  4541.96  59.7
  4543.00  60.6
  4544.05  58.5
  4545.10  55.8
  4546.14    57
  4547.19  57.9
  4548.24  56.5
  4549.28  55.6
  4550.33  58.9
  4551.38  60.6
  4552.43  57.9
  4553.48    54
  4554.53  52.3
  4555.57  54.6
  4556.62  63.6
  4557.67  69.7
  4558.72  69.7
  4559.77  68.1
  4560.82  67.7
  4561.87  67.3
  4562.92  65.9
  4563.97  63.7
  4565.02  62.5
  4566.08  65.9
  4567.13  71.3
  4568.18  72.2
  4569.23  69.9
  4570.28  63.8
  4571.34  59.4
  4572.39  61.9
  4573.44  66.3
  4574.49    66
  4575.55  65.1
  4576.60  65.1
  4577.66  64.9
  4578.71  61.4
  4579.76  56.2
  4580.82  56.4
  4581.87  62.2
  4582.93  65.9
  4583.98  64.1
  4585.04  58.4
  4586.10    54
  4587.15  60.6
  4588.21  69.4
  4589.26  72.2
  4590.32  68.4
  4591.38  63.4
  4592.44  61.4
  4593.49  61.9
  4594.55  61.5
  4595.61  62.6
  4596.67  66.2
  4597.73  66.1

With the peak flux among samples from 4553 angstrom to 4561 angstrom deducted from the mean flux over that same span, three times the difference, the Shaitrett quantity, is -22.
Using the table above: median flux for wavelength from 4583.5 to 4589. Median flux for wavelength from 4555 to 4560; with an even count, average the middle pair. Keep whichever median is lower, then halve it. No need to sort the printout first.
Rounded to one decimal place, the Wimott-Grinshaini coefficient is 30.3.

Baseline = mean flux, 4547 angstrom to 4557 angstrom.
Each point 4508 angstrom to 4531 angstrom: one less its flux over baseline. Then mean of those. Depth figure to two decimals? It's 0.00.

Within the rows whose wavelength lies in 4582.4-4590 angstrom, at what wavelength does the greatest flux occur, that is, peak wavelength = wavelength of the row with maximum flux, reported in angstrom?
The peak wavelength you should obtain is 4589.26 angstrom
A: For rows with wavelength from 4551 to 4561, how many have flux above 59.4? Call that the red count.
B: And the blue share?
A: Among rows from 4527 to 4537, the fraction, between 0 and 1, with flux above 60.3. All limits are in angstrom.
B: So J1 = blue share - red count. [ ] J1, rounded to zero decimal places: -6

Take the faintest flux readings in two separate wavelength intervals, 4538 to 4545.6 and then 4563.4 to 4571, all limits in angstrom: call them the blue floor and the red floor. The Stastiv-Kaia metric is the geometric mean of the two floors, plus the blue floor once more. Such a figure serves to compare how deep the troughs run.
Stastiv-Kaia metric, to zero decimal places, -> 115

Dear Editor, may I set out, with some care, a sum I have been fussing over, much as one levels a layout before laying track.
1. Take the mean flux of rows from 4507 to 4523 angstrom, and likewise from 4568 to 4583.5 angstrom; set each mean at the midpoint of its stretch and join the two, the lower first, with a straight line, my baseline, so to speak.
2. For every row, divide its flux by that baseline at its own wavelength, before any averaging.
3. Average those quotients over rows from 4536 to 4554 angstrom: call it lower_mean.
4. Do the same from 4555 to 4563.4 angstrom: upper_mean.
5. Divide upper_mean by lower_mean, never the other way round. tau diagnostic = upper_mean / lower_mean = 1.12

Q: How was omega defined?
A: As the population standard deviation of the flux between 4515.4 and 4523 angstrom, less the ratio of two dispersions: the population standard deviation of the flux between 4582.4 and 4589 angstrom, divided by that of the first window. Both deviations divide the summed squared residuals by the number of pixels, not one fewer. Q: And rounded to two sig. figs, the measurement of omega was 2.5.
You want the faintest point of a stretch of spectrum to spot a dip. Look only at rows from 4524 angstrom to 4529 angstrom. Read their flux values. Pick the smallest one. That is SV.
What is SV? 41.7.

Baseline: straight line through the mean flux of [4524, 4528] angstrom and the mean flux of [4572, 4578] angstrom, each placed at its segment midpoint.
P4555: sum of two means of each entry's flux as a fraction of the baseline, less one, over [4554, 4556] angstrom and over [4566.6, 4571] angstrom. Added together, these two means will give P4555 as 0.01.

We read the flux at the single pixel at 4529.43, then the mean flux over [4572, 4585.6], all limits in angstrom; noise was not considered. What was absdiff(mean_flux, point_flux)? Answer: 16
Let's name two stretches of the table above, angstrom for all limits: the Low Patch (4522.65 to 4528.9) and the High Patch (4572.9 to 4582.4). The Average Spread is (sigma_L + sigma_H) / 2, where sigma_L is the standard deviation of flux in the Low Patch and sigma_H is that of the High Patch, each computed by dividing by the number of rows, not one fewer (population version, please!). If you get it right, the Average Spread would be 5.2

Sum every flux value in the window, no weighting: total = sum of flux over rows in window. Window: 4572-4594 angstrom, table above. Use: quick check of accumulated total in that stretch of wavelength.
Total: 1325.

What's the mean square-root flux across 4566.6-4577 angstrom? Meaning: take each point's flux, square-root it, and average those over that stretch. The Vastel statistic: 8.13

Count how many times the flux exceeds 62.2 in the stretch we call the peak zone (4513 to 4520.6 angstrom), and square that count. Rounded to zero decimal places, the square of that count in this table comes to 1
